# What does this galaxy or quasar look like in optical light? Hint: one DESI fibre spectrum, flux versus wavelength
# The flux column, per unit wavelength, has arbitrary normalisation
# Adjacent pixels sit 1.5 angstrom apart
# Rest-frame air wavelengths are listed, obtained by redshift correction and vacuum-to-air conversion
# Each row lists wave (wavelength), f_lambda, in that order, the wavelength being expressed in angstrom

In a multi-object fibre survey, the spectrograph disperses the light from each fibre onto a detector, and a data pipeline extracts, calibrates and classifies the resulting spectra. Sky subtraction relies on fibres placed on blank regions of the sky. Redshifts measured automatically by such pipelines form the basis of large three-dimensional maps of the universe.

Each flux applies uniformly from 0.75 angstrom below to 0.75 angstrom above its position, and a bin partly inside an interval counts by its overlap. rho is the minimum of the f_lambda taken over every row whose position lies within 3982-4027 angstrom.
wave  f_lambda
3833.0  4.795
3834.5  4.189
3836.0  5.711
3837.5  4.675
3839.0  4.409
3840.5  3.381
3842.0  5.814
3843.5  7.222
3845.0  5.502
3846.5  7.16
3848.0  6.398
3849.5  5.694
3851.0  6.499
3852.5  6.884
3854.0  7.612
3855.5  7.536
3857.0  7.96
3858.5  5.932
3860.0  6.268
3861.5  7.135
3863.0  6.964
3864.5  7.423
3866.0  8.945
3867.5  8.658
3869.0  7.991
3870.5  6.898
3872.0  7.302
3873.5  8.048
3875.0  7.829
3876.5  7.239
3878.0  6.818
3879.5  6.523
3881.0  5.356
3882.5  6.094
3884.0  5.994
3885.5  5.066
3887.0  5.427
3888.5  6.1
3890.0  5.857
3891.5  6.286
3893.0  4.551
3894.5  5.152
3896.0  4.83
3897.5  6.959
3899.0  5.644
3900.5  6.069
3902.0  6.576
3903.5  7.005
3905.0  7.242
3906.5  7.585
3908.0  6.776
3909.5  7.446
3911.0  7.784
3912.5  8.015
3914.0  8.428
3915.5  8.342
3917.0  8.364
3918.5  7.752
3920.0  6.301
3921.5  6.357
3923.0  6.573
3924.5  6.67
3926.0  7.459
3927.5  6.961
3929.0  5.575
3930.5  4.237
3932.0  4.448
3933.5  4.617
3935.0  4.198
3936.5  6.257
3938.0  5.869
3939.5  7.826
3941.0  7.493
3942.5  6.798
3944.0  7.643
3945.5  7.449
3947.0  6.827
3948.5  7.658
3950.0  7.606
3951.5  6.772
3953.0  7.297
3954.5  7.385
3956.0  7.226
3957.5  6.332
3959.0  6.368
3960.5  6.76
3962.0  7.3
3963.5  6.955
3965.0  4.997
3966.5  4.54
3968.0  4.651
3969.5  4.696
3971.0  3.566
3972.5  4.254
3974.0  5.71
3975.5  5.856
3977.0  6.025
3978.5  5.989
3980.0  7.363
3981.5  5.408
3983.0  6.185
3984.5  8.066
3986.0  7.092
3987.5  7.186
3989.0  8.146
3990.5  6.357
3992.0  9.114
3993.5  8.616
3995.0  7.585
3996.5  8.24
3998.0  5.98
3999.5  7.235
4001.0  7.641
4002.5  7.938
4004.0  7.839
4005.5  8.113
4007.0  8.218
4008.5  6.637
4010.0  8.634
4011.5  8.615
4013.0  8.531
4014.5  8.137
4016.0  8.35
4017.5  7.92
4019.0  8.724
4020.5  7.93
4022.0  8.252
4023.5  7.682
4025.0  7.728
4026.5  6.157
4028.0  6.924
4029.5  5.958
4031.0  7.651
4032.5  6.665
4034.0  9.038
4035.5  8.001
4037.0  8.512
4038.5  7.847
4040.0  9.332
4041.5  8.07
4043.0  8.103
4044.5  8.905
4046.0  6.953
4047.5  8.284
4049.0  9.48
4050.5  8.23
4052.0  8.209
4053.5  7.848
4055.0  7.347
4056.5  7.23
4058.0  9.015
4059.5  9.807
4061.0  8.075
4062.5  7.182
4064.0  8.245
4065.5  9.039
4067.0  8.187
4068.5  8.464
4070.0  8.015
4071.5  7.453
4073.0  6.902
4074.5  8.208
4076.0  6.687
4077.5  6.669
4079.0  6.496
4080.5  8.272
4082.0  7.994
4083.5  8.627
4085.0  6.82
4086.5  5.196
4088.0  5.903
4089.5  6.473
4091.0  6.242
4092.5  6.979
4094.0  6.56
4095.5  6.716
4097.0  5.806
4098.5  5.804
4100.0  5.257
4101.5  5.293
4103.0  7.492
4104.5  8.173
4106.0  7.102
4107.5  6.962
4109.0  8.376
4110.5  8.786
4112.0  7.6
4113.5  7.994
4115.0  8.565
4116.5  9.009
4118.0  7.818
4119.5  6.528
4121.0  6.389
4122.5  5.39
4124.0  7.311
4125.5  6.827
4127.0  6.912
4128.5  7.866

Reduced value 5.98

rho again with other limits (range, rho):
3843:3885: 5.356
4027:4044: 5.958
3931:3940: 4.198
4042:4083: 6.496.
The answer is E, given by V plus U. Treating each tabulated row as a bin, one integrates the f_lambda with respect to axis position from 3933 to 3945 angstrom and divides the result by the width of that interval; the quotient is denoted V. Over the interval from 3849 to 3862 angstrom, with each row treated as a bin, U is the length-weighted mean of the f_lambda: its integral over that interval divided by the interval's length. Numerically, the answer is 13.2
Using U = 6.9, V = 6.40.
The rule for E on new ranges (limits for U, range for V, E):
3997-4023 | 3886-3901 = 13.6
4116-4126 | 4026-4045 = 14.8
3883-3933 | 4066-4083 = 14.1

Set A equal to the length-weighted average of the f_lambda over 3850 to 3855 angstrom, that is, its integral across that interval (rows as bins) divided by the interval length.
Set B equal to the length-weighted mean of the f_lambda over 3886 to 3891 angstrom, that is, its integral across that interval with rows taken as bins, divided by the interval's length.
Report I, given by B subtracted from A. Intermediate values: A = 7.0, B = 5.8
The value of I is 1.2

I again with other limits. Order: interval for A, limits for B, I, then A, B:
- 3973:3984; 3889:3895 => 0.6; 6.1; 5.5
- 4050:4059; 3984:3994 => 0.3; 8.0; 7.8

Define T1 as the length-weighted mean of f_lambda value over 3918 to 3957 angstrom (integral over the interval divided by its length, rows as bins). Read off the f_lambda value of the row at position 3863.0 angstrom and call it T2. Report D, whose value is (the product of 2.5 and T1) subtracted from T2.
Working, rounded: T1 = 6.58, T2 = 6.964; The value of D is -9.5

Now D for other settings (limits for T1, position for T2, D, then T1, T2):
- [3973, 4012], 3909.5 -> -10.7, 7.27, 7.446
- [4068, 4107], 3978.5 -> -11.3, 6.90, 5.989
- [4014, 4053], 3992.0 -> -10.8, 7.96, 9.114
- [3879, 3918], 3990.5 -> -10.0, 6.53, 6.357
